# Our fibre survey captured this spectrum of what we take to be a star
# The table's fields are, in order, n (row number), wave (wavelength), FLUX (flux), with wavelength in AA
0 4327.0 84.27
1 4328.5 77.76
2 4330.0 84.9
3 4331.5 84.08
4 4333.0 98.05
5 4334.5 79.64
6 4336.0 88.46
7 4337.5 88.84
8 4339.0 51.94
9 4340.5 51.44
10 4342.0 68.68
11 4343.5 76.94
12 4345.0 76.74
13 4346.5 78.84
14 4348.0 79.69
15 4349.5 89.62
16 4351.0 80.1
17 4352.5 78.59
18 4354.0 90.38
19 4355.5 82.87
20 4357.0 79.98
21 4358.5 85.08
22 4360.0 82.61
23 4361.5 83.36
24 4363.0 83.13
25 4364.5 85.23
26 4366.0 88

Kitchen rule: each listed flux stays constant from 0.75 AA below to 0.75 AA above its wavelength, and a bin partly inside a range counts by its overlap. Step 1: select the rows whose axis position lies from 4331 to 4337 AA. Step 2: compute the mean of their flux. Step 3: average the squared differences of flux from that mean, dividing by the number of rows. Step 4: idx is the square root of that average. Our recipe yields 7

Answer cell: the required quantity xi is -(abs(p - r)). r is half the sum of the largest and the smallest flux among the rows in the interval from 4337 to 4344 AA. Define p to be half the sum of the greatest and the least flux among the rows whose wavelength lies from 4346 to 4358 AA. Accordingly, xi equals -14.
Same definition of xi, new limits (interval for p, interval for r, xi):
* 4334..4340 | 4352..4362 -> -14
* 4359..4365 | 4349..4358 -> -1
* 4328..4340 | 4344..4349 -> -3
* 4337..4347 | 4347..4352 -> -15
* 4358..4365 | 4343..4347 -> -6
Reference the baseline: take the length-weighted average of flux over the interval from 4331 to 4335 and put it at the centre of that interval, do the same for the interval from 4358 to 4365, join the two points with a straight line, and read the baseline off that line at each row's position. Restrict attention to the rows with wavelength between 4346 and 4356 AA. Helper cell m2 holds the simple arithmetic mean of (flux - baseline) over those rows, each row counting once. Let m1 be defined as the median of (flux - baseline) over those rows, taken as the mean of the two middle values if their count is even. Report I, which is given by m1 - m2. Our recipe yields -2.8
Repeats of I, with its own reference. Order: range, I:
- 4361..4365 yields -0.8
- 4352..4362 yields -0.2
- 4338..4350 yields 5.1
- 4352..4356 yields -0.9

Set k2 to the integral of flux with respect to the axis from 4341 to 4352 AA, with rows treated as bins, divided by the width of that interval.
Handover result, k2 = 78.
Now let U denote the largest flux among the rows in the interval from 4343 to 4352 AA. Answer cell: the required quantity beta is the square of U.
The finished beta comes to 8032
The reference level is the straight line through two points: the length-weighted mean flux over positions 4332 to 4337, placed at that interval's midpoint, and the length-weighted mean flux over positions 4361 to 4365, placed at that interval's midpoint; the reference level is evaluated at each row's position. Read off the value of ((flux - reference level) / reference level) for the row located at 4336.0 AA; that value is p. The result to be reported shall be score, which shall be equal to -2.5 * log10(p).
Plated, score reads 6.5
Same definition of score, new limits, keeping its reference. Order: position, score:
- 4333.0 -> 2.4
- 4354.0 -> 3.1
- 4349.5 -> 3.5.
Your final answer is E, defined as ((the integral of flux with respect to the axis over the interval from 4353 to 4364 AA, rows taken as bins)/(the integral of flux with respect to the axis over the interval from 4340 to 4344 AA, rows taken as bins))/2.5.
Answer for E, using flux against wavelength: 1.40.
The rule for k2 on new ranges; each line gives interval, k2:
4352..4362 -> 83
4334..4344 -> 72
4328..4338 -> 86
